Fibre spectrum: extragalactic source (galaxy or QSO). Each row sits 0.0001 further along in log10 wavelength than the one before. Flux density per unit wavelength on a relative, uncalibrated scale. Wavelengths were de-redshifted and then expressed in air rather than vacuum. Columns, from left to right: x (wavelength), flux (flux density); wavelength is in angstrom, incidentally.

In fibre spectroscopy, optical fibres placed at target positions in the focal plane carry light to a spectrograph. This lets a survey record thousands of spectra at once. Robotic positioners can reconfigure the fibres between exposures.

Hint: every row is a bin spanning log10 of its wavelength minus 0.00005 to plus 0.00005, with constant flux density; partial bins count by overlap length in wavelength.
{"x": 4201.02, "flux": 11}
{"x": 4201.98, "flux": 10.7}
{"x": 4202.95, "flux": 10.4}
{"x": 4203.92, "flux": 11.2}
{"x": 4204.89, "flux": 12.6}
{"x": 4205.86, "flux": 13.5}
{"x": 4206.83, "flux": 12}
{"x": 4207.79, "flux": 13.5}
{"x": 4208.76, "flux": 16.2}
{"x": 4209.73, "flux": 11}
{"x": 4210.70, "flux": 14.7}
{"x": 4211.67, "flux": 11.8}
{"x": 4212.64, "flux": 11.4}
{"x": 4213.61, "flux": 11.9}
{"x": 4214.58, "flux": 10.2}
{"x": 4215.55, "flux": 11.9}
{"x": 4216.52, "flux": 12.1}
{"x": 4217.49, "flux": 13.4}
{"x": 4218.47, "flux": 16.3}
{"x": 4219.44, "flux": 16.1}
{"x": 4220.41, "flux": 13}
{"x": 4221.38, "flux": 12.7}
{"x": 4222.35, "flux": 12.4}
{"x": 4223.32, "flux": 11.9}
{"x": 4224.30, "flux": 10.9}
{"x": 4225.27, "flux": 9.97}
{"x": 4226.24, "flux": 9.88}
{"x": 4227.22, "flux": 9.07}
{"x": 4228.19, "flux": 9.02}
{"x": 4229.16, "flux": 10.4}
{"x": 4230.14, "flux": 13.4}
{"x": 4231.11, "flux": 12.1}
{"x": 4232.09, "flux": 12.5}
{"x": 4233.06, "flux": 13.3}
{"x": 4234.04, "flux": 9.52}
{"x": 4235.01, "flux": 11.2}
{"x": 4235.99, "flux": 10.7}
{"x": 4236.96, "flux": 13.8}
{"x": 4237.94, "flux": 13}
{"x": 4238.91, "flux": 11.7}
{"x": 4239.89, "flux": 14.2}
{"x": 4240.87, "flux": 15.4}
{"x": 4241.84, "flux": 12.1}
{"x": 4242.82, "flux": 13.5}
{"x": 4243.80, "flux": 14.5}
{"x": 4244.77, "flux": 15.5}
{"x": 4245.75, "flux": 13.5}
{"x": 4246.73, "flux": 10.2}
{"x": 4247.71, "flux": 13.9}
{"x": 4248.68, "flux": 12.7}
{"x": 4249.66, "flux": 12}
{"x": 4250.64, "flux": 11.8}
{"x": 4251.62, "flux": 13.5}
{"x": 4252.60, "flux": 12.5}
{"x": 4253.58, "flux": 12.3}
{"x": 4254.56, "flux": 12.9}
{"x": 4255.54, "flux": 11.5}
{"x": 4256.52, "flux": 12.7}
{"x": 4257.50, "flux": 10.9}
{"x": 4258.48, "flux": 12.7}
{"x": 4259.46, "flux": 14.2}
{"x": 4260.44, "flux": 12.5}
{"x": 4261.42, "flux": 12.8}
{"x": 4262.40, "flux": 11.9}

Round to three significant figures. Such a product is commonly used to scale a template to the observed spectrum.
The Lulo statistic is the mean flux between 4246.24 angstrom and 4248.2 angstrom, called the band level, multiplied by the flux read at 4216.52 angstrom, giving 146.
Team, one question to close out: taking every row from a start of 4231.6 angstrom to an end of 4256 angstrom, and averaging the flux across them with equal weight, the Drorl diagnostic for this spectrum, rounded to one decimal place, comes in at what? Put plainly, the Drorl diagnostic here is 12.7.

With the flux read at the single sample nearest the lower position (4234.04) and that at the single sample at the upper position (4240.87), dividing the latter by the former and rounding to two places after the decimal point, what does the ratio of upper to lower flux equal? 1.62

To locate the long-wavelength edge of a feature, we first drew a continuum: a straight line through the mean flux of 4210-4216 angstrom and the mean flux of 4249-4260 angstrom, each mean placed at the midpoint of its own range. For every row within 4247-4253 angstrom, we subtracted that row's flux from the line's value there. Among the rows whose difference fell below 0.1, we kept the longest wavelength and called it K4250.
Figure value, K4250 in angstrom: 4252.60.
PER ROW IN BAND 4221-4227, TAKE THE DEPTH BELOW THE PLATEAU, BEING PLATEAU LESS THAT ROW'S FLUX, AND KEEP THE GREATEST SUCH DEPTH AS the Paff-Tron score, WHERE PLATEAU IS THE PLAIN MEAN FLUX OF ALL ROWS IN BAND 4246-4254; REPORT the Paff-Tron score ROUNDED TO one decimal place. 2.5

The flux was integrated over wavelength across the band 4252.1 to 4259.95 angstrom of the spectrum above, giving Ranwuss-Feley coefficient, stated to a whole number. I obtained 98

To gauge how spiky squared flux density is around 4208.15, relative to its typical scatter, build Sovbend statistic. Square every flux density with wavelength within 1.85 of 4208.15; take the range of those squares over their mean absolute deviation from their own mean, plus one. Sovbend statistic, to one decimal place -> 4.1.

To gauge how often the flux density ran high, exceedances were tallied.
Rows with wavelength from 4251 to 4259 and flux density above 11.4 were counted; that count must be 7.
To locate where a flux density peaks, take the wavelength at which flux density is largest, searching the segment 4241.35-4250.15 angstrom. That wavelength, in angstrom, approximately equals 4244.77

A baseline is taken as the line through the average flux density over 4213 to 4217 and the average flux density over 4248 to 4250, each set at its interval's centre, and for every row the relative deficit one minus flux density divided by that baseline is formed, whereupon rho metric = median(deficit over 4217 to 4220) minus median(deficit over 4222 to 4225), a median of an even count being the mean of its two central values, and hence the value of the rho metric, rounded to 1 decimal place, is -0.4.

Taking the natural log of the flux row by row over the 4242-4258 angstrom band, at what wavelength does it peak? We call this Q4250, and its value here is 4244.77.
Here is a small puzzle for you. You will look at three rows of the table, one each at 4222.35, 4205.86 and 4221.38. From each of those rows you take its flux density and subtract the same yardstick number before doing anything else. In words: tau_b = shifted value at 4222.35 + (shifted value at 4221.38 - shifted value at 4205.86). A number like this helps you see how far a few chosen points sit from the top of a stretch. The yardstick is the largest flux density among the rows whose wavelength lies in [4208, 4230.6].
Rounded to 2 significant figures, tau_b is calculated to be -4.7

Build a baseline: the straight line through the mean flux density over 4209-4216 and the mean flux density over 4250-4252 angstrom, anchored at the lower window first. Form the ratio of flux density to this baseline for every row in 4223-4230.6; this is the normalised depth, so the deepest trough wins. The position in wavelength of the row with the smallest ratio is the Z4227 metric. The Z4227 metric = 4228.19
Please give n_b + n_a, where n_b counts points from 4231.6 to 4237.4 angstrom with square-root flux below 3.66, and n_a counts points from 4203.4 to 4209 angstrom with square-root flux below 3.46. 6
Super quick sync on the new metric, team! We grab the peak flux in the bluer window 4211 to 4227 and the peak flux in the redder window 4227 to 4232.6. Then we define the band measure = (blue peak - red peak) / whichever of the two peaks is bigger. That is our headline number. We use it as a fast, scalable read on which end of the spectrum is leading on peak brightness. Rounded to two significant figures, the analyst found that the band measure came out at 0.18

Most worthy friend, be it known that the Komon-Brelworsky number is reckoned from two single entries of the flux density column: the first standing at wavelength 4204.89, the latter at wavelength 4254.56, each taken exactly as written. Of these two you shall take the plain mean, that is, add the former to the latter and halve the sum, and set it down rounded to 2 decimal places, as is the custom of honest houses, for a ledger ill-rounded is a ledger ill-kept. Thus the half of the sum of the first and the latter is 12.75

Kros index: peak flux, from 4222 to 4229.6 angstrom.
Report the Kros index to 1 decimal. 12.4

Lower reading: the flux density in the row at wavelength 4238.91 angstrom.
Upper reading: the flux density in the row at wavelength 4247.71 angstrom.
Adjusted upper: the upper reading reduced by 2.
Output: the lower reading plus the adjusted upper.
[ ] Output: 23.6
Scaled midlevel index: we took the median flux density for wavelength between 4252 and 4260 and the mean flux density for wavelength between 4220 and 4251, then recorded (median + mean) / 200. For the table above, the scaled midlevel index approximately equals 0.124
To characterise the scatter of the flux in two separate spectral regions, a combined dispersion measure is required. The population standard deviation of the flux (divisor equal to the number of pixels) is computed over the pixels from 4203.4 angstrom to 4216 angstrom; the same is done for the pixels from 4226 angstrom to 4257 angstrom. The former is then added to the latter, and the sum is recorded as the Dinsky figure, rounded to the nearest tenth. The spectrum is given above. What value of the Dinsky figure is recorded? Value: 3.2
